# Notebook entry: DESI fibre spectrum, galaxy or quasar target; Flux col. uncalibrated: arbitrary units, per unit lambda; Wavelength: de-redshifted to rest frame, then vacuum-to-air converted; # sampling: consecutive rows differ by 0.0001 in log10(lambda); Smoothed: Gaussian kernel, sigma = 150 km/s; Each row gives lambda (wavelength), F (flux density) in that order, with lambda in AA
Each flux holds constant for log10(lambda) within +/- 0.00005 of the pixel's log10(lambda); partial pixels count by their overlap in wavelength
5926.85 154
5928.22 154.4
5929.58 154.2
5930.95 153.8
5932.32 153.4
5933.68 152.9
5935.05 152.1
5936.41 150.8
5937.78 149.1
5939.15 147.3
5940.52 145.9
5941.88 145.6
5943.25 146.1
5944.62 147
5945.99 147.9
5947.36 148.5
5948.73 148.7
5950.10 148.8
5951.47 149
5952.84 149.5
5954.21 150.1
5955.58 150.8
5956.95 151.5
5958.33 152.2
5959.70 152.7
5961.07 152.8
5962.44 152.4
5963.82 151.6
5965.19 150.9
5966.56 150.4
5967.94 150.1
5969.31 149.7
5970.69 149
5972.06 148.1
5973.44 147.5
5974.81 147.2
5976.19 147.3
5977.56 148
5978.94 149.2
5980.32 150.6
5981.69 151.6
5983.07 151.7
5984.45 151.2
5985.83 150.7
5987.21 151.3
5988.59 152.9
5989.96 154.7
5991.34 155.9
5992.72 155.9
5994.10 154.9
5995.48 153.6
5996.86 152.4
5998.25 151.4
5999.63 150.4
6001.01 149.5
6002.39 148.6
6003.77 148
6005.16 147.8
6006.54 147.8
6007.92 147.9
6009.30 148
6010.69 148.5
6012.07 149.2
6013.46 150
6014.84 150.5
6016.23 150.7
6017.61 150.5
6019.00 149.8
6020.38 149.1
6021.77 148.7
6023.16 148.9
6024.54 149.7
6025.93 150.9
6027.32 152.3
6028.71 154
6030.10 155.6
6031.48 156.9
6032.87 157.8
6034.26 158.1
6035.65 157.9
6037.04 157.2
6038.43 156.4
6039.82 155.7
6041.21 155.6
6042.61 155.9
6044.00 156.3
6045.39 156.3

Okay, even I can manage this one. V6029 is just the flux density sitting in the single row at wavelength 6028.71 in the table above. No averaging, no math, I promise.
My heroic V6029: 154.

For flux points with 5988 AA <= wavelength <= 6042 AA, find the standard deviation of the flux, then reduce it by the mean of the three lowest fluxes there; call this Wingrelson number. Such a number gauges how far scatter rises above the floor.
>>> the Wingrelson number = -144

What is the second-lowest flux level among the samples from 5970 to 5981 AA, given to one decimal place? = 147.3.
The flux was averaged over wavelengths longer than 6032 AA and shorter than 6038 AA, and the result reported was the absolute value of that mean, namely 158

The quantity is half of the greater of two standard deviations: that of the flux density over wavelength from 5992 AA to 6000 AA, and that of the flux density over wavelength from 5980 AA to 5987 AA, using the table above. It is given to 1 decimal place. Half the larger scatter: 1.0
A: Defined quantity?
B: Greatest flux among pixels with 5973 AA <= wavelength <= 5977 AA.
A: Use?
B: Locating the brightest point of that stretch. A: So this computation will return 147.5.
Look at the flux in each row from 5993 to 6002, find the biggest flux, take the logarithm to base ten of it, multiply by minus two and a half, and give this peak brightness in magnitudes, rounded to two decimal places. -5.48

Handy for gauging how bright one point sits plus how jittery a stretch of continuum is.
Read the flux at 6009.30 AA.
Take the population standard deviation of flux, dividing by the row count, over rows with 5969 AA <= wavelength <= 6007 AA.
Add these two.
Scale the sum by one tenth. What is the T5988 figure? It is 15.06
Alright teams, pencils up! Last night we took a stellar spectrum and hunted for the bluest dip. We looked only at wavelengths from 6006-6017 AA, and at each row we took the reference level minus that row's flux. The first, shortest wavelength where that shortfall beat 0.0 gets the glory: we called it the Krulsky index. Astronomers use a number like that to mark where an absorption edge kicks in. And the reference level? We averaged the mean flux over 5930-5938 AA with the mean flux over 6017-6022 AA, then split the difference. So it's 6006.54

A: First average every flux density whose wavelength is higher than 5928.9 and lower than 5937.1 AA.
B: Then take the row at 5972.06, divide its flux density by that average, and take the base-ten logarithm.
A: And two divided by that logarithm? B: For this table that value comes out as -145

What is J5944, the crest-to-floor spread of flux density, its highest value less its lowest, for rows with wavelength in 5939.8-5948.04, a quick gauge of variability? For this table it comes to 2.90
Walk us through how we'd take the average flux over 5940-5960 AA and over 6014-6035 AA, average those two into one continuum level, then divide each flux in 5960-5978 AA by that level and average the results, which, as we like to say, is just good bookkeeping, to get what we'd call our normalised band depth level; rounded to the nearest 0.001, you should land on 0.994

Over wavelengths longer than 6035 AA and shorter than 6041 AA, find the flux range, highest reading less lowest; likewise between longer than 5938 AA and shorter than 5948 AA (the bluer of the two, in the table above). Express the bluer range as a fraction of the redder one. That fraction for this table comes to 1.3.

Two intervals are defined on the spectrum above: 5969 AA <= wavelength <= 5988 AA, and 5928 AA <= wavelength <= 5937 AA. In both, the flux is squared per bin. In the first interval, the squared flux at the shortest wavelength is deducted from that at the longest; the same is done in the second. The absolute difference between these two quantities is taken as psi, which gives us 1580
